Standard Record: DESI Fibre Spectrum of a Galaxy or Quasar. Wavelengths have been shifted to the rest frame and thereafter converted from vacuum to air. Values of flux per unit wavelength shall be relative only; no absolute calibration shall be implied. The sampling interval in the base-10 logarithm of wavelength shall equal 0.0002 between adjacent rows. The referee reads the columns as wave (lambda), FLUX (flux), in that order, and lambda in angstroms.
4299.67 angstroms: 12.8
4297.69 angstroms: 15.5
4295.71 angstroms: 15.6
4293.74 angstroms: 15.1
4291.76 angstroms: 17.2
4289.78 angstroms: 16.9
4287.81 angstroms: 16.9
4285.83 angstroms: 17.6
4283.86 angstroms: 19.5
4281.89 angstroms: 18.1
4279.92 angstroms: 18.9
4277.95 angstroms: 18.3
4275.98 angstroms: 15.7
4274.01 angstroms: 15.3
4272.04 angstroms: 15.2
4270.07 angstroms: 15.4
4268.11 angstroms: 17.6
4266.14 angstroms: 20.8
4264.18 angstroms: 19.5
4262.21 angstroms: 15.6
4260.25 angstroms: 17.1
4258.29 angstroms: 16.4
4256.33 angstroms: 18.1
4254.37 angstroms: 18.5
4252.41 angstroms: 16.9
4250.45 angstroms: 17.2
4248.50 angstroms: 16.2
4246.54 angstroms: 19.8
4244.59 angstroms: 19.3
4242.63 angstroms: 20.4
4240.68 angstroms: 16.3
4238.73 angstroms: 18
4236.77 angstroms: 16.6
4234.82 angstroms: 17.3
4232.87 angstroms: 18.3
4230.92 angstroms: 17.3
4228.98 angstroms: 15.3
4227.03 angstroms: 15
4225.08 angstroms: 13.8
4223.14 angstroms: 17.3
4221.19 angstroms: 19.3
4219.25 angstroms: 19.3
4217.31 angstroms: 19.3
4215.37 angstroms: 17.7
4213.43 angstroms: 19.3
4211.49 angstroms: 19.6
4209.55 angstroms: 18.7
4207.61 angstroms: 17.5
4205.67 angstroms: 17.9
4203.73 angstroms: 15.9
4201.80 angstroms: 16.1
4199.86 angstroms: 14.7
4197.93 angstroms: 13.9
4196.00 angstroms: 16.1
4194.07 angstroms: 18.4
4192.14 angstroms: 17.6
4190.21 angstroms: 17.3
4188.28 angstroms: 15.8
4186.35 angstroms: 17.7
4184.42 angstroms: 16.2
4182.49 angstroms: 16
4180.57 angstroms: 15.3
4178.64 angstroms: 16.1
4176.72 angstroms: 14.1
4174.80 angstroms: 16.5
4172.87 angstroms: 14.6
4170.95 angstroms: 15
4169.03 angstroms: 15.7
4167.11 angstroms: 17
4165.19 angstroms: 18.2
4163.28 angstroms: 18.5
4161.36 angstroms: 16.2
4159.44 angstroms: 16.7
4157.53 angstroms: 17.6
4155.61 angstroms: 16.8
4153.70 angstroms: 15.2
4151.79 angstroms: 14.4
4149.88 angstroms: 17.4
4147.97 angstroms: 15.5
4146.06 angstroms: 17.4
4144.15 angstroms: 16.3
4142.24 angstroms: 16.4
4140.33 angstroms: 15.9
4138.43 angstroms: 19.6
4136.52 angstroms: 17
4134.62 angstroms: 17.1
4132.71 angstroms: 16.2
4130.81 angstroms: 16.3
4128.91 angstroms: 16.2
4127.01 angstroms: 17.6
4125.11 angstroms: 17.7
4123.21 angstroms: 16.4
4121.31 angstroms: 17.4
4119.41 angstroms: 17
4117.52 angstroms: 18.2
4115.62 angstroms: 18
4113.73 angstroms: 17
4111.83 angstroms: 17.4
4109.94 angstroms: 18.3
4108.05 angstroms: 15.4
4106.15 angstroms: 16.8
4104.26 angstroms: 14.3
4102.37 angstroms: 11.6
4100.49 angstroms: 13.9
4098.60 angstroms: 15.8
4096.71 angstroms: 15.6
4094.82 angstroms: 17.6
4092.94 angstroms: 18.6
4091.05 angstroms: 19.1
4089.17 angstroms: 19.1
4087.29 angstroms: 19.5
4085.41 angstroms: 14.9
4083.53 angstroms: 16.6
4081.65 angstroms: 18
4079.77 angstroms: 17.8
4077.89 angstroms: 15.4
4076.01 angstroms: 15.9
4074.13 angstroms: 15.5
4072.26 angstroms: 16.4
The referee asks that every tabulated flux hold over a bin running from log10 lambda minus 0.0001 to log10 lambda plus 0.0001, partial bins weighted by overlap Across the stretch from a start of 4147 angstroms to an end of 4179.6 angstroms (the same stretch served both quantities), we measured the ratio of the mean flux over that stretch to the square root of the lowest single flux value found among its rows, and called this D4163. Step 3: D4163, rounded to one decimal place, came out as 4.3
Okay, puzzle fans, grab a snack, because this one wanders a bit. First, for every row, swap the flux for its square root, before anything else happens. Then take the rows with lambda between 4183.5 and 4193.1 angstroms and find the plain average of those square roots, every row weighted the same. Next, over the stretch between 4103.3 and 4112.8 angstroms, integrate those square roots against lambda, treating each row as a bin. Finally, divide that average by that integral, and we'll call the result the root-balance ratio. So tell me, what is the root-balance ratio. 0.107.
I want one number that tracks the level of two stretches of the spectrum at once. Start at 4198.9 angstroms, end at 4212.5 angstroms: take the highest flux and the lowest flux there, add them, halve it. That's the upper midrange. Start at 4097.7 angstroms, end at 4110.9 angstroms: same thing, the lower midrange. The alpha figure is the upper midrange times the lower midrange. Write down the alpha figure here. 256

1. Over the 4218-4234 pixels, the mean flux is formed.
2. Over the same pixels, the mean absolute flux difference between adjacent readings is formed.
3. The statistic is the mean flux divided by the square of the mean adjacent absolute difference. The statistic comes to 8.3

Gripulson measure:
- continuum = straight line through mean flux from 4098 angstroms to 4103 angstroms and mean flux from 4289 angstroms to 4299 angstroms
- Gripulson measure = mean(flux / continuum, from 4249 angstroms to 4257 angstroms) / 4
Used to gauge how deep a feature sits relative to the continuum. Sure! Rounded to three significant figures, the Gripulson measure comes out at 0.284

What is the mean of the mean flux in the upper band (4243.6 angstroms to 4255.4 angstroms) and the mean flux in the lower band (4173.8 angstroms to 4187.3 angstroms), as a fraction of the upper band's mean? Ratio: 0.94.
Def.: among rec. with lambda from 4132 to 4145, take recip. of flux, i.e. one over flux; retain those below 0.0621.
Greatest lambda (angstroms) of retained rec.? 4144.15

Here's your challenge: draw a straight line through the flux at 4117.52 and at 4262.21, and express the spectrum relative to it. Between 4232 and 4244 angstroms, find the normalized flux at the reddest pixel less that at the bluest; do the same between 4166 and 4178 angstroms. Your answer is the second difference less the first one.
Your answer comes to -0.30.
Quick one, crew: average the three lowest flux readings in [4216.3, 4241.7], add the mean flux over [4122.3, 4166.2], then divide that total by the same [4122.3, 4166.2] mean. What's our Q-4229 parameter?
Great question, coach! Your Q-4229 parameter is 1.87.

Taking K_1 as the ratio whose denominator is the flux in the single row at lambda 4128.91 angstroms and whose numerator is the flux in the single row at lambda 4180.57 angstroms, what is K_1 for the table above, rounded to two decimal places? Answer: 0.94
